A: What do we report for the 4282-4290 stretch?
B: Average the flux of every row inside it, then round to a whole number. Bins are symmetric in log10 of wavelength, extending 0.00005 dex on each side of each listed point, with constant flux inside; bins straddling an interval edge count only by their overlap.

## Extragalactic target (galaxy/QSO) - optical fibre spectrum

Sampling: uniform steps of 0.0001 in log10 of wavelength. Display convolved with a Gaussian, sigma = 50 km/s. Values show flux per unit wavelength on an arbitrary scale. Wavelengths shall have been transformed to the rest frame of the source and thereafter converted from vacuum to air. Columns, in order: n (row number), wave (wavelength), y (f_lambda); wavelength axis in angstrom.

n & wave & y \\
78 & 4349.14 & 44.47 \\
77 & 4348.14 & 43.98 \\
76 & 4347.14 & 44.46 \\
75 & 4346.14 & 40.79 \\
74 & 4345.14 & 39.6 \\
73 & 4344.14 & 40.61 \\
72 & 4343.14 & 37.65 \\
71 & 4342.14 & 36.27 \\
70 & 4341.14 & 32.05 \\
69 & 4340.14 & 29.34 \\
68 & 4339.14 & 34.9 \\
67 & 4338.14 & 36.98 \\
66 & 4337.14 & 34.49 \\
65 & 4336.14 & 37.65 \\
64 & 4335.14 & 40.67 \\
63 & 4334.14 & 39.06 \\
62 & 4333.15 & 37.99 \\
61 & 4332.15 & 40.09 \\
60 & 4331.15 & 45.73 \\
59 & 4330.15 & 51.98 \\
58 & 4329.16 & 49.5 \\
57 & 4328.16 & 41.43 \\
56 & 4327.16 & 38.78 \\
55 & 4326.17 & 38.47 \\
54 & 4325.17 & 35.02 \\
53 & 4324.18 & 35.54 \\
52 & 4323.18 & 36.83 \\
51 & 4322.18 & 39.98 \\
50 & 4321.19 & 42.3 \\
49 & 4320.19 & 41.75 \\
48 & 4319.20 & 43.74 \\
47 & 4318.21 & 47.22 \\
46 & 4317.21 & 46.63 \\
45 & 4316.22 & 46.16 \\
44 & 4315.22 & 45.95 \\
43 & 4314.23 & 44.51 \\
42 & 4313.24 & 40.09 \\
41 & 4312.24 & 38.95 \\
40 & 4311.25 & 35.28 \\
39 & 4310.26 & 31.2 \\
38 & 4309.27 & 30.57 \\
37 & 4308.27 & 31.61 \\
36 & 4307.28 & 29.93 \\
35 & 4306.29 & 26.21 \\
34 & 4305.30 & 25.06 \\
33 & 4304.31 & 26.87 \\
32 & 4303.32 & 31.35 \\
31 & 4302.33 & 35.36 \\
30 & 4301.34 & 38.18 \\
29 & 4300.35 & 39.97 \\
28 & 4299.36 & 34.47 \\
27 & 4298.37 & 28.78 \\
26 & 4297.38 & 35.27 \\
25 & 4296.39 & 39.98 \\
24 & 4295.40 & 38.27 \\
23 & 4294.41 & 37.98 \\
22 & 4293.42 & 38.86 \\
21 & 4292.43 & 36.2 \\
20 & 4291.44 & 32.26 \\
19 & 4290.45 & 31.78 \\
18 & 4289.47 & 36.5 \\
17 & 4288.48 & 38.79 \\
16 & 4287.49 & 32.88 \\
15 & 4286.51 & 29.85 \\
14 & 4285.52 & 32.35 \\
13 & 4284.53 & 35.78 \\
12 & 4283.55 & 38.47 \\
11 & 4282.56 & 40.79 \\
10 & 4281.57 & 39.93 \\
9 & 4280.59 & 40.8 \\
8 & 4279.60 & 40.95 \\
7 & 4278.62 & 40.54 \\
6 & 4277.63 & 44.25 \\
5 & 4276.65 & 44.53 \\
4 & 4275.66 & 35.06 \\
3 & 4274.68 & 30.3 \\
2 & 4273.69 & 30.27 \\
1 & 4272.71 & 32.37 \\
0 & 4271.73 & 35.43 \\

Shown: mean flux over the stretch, 36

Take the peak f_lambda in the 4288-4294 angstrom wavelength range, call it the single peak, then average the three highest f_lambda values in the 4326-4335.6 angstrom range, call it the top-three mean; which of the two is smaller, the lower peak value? 38.9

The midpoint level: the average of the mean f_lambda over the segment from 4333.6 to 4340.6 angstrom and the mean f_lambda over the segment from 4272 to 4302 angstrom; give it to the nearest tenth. 36.4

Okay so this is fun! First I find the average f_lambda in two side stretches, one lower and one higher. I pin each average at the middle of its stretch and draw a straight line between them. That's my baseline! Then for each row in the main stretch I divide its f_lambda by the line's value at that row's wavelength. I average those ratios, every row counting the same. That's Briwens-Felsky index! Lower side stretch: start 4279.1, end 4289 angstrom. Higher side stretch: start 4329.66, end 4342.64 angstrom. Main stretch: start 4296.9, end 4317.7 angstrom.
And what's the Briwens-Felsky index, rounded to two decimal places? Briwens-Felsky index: 0.94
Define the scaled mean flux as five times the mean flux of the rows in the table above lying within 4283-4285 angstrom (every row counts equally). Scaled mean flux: 186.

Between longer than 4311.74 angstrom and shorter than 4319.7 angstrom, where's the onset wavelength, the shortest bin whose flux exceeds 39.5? 4313.24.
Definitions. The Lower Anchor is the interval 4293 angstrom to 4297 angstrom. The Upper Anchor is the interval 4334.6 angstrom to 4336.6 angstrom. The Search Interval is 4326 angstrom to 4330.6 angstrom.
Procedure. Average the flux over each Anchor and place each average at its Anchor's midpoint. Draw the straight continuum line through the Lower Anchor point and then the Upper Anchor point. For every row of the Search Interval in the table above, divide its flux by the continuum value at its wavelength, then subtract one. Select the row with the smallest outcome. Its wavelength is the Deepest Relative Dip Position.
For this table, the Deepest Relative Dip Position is 4326.17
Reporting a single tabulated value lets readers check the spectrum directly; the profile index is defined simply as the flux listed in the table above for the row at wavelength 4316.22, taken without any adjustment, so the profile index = 46.16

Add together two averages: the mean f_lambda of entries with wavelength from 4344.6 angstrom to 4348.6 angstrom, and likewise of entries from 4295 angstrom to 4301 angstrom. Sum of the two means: 78.3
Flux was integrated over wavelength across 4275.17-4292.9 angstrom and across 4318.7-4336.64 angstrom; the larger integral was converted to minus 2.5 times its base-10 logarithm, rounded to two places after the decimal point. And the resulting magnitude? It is -7.16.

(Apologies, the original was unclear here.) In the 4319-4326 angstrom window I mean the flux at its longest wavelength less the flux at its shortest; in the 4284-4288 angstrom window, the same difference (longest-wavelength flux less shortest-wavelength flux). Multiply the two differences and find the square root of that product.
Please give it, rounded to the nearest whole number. 5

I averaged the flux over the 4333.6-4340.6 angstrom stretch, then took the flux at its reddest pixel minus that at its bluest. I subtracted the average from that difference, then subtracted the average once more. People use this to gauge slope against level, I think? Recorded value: -82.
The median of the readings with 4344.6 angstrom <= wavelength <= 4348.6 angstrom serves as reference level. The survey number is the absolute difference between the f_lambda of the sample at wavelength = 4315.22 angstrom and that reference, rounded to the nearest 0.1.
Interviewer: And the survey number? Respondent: 3.6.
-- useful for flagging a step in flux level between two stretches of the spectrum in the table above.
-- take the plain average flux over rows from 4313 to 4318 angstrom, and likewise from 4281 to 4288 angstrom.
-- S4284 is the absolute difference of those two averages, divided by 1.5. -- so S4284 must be 6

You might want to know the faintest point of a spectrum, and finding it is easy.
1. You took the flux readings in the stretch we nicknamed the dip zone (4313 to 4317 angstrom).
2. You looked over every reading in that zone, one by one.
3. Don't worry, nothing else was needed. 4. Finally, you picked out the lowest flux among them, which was 40.09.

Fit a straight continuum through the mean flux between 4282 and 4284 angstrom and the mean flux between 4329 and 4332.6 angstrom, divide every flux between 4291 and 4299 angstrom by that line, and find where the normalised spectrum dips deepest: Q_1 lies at 4298.37 angstrom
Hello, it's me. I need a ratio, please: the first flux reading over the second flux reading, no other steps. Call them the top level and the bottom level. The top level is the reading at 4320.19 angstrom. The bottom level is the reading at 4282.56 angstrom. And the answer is 1.02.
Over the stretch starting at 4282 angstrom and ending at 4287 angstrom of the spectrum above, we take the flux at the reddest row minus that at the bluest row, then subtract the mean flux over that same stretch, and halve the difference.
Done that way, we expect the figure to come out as -23.2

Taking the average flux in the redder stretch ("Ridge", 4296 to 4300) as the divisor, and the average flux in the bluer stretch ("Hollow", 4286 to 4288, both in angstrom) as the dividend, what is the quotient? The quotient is 0.91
